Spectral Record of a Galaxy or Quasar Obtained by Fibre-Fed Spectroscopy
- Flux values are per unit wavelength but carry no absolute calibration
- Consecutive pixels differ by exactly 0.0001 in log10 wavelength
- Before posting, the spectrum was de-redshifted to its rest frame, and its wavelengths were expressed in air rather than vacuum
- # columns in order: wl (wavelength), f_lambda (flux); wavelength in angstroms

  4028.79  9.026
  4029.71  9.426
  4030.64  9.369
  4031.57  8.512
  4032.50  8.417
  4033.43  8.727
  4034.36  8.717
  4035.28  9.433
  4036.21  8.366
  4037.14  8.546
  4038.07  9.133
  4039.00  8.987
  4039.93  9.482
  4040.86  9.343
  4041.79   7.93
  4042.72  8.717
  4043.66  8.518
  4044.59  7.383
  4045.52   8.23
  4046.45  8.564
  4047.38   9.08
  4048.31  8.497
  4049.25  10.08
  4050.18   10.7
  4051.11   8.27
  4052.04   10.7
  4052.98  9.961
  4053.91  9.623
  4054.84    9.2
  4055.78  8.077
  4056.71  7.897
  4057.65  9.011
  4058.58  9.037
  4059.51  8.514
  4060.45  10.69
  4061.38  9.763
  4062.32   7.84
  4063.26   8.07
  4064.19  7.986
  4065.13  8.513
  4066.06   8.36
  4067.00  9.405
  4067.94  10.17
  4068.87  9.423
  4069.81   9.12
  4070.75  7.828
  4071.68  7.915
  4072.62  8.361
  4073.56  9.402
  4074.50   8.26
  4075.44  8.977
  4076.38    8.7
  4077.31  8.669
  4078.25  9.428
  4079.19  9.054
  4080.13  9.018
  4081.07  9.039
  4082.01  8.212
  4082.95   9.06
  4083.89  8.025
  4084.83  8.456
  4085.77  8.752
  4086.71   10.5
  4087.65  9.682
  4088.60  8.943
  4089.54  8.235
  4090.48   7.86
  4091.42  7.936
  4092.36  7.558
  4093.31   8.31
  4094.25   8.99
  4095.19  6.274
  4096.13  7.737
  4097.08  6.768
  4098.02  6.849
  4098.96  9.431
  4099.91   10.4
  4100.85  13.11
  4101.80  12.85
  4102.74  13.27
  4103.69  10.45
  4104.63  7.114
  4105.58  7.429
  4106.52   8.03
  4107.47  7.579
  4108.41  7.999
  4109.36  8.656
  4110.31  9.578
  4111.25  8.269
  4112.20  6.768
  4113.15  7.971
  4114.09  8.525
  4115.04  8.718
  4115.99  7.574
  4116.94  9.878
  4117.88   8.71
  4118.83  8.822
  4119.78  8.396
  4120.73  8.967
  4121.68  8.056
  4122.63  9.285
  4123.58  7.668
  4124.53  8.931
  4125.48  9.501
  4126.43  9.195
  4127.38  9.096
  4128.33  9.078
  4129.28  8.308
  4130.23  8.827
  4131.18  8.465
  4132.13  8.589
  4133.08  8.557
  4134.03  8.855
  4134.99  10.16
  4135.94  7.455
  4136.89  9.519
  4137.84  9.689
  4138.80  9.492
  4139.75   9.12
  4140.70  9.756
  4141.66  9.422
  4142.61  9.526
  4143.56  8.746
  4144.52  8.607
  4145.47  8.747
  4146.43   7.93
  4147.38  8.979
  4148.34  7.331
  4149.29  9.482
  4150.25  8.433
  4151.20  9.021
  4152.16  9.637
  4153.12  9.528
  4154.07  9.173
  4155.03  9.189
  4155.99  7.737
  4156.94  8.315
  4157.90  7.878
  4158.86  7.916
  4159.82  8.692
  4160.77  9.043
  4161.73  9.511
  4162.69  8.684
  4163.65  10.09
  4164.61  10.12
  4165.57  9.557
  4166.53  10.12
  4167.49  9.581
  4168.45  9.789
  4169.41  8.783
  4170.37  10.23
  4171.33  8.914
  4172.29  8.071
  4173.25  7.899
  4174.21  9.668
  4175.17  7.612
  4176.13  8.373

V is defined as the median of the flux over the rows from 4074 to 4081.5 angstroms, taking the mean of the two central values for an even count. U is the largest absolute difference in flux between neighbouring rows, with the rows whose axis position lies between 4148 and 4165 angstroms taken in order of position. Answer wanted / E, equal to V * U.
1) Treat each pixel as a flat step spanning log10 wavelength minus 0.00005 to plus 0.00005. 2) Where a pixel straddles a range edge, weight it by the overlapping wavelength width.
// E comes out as 19.4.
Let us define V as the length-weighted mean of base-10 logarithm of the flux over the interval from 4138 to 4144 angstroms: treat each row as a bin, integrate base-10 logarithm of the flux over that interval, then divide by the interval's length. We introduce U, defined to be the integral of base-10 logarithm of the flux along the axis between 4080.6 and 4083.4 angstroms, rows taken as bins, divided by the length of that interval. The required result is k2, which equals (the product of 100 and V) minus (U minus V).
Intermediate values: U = 0.942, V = 0.97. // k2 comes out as 97.2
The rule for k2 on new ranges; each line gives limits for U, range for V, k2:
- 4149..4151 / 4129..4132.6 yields 93.3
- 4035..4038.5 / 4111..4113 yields 87.0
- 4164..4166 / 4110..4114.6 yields 91.0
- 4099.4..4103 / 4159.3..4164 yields 96.1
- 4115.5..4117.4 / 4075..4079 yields 95.3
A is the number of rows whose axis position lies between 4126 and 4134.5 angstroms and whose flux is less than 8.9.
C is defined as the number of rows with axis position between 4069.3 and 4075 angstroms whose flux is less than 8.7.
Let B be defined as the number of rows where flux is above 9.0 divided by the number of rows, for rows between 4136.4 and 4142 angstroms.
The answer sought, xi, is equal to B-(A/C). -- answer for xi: -0.50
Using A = 6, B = 1.00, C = 4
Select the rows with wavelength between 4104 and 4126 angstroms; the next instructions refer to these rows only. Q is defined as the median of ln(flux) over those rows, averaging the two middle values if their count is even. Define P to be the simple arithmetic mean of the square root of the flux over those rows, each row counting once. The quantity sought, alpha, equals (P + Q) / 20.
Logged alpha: 0.251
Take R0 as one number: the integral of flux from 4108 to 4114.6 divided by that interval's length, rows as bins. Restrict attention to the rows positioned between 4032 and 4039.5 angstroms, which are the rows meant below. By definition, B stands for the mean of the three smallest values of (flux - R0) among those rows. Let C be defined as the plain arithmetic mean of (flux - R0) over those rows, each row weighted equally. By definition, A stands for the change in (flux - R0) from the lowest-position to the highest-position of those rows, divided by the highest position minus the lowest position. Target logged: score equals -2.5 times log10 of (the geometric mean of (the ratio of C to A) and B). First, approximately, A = 0.09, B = 0.2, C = 0.5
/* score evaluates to -0.1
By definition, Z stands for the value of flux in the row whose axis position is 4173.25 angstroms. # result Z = 7.899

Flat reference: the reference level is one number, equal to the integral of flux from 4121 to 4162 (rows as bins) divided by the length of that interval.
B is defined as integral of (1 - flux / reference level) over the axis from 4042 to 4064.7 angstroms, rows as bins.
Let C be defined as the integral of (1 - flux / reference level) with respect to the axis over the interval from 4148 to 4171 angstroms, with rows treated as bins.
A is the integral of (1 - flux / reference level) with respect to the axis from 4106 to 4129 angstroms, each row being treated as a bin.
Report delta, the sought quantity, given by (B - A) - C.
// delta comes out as -0.3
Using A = 0.8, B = -0.20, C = -0.6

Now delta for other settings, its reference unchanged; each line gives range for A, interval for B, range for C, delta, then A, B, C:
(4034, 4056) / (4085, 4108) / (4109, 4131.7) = -0.3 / -0.4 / -0.17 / 0.5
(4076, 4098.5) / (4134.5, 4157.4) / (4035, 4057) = -1.1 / 1.1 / -0.29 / -0.3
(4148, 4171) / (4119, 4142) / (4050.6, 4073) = 0.6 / -0.6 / -0.22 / -0.2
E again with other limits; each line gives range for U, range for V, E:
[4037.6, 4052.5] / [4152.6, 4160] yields 20.7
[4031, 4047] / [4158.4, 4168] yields 13.5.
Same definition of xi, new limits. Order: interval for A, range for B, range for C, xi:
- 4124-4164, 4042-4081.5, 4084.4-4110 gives -0.71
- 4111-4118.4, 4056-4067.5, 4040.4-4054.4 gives -0.58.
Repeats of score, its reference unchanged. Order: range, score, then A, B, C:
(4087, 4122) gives -1.5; -0.05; -1.7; 0.4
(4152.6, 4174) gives -0.8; -0.08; -0.4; 0.8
